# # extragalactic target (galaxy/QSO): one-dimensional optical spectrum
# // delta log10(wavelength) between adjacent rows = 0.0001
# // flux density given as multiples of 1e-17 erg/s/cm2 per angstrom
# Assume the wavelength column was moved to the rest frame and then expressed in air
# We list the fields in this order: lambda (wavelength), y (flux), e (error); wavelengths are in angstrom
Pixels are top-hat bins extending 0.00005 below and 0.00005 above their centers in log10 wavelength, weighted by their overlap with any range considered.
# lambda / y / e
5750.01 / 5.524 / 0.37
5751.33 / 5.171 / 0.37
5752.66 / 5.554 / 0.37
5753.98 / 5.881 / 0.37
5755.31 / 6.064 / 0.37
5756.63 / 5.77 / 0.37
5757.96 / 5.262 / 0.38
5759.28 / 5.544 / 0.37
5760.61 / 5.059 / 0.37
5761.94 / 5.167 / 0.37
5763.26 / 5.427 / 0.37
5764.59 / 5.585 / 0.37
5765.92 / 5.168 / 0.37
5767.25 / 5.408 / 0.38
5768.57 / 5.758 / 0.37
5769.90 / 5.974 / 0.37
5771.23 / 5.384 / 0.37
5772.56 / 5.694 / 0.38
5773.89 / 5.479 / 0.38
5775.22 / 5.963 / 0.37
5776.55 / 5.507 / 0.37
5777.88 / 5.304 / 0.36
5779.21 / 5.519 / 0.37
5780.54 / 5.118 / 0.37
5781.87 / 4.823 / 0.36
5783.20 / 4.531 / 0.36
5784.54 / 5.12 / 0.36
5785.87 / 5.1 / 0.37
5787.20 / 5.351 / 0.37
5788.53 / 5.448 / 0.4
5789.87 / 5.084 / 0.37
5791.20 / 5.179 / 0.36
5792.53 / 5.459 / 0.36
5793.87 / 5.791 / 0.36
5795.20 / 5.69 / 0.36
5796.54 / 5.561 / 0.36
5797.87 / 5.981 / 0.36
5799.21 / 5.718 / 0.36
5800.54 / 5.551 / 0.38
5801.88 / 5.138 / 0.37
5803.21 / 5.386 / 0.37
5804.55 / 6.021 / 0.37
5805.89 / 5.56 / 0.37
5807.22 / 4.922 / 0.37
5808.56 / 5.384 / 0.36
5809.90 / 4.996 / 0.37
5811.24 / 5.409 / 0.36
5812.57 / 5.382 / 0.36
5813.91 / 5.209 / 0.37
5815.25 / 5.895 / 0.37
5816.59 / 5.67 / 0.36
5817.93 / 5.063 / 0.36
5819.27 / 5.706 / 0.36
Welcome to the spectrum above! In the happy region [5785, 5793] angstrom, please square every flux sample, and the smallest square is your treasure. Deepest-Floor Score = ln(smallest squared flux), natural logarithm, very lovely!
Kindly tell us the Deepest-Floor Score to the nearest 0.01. 3.25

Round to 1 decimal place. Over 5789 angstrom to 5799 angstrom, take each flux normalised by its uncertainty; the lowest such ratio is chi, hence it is 13.7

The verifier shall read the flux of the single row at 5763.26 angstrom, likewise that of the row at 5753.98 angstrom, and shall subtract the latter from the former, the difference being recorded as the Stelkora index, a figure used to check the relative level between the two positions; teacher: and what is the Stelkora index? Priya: -0.5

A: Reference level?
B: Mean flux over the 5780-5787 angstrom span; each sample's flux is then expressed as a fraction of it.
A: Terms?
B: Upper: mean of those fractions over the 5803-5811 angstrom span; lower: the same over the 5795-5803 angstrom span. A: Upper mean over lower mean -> 0.96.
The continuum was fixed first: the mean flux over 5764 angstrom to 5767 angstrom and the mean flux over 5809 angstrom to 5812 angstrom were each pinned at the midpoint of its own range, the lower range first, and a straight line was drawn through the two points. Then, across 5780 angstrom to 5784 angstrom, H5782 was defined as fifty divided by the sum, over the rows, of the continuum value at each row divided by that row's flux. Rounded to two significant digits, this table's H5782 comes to 15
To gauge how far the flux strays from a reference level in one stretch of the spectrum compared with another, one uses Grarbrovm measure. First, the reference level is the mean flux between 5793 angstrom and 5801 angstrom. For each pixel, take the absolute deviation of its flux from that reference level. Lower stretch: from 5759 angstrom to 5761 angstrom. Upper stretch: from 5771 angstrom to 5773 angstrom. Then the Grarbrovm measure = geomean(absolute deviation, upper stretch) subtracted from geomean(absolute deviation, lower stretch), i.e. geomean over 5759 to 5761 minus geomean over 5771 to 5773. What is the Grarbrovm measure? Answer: 0.25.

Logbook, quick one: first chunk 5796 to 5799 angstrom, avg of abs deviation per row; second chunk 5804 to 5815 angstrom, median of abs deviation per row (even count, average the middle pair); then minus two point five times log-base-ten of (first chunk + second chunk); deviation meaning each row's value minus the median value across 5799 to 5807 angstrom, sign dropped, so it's 0.81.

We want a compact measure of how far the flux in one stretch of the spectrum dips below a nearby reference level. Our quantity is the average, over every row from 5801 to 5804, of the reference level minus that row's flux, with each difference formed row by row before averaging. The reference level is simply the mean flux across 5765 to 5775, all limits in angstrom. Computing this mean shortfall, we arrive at 0.3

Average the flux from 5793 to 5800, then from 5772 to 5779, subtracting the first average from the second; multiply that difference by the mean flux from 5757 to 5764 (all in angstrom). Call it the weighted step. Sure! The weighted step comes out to -0.8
